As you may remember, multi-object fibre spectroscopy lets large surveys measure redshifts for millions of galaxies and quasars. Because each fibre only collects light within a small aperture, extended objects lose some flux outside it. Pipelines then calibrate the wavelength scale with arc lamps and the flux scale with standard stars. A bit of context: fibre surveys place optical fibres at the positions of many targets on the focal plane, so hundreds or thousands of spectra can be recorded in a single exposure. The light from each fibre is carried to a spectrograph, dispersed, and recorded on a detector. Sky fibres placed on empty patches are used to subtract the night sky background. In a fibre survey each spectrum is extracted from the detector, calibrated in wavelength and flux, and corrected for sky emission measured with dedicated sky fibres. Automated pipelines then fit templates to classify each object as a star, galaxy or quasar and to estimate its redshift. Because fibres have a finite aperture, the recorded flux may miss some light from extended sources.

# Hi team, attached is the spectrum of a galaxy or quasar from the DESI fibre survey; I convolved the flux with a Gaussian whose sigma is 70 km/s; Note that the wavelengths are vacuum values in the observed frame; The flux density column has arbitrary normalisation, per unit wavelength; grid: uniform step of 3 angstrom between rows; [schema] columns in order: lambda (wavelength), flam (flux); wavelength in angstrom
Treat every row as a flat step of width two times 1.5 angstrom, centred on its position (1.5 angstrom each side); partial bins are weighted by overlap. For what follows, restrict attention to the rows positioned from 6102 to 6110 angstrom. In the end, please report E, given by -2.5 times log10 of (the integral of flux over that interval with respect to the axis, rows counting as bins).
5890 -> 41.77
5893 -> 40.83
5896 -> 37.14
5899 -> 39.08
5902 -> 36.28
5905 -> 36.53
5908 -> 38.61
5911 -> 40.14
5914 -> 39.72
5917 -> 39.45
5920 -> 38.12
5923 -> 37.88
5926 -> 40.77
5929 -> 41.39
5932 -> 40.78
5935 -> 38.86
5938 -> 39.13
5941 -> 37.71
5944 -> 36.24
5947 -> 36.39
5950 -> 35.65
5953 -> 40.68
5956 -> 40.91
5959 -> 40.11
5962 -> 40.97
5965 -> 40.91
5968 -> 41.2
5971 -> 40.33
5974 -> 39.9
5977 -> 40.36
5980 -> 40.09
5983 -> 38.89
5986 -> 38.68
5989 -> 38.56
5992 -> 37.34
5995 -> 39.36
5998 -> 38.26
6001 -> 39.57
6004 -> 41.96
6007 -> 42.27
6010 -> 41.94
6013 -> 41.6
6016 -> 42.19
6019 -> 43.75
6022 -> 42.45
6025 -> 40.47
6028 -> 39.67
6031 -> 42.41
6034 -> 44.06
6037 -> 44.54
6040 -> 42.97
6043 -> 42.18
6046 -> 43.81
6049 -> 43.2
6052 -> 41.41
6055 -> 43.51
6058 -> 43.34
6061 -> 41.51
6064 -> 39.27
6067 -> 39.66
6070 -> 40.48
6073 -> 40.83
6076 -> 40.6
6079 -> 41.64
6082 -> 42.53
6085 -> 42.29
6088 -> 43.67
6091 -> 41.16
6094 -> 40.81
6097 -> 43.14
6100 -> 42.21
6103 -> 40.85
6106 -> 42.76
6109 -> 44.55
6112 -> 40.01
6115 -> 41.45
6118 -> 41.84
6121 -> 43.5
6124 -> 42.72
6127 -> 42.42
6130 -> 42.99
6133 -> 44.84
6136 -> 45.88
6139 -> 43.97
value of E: -6.3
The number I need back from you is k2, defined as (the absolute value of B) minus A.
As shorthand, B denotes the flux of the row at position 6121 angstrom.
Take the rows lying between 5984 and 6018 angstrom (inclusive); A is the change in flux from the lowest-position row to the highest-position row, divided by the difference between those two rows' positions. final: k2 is 43.4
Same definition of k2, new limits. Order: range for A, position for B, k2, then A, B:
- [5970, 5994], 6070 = 40.6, -0.142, 40.48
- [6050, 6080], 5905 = 36.5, 0.009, 36.53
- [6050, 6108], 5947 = 36.4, 0.025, 36.39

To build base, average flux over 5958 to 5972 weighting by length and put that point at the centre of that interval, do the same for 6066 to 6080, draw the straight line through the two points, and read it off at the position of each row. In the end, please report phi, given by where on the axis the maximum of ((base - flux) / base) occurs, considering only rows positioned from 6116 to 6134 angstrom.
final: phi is 6118 angstrom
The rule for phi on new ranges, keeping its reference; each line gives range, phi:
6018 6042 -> 6028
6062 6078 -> 6064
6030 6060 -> 6052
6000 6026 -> 6001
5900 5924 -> 5902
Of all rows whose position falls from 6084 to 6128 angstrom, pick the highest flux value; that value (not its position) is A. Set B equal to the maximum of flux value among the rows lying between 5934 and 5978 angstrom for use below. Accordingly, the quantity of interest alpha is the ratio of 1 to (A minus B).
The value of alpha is 0.30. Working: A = 44.55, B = 41.2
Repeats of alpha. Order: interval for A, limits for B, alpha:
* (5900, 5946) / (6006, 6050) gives -0.32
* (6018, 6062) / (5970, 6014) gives 0.44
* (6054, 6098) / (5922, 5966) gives 0.44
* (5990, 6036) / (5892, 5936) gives 0.37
